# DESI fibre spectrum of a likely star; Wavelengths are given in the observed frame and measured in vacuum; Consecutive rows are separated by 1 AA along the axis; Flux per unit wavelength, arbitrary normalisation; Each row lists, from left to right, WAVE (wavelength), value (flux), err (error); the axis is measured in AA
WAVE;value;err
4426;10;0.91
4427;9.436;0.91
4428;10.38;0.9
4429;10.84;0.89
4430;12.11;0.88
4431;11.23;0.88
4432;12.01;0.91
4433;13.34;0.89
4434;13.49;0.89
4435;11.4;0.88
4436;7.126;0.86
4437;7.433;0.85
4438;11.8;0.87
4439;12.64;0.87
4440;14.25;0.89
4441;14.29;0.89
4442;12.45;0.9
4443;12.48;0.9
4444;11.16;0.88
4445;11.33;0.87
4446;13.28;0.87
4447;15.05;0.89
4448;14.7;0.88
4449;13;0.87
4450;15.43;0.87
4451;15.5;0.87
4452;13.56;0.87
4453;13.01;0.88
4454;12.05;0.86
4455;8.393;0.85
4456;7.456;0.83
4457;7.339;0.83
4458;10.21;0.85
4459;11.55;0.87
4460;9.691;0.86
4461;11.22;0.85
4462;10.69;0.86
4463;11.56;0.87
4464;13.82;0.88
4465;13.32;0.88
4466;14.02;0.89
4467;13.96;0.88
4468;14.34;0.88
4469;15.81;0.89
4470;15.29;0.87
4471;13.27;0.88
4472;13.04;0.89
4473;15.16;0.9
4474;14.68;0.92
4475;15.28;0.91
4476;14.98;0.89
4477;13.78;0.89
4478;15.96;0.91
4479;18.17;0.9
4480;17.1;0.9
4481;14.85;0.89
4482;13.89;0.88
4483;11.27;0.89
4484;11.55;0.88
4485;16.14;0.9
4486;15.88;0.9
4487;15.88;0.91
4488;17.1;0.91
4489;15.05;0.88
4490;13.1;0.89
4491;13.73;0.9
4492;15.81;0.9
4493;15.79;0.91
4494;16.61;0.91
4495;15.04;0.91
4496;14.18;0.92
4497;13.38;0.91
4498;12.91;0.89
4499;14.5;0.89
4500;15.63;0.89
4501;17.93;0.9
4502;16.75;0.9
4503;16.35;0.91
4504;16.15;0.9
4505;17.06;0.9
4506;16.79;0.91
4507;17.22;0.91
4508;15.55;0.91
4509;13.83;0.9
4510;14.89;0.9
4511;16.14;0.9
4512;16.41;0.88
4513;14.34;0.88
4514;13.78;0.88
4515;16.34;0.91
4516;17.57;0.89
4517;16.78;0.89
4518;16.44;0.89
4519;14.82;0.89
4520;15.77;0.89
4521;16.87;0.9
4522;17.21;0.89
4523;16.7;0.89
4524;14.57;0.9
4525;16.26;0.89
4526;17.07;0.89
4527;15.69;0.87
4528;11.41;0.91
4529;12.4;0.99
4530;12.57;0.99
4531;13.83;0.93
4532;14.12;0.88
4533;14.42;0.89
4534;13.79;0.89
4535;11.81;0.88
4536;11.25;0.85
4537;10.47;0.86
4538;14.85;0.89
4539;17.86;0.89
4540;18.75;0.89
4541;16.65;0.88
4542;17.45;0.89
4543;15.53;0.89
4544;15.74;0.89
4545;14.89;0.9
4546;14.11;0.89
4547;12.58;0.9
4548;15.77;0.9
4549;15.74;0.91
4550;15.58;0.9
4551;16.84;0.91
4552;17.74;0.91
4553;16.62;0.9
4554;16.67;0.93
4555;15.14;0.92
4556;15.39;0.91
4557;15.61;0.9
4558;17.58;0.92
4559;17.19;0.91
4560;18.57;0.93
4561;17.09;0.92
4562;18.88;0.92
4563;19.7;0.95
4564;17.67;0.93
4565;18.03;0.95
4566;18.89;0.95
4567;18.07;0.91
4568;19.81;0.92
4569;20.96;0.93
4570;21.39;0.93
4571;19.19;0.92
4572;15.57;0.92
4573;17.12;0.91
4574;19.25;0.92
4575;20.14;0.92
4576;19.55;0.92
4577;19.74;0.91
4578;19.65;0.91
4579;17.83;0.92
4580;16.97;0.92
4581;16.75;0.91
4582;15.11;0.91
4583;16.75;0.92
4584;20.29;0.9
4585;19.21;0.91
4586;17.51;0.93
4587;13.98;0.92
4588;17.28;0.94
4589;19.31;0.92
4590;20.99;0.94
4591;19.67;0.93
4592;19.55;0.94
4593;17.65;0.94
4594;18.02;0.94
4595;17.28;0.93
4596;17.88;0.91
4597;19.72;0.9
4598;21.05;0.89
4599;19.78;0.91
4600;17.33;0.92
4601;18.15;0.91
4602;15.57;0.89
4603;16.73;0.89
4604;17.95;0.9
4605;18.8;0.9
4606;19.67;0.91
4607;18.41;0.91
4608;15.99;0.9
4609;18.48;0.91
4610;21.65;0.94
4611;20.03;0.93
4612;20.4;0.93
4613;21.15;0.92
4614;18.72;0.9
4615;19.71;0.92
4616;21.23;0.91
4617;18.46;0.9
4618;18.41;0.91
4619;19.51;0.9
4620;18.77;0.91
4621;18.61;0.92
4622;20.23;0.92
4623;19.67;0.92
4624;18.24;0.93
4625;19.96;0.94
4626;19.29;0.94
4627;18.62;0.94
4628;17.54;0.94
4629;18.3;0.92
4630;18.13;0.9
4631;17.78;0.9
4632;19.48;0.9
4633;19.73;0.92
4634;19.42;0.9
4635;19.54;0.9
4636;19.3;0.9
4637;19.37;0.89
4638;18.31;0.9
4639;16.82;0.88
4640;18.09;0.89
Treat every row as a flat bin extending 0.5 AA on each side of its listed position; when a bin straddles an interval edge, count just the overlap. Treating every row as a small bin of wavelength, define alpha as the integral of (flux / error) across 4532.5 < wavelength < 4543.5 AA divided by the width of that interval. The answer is 16.8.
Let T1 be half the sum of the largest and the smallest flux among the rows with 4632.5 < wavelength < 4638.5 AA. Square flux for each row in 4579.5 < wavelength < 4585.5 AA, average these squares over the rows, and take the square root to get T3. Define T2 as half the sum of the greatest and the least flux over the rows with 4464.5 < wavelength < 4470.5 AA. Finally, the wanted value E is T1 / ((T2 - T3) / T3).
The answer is -110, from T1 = 19.0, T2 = 14.6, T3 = 18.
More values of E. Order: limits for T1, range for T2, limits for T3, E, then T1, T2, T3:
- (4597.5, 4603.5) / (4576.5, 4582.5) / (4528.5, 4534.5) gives 64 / 18.3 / 17.4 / 14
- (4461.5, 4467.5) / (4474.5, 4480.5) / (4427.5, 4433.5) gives 34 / 12.4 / 16.0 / 12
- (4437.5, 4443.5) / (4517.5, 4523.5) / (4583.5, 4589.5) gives -116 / 13.0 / 16.0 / 18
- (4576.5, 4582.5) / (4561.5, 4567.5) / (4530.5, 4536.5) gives 43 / 17.4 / 18.7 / 13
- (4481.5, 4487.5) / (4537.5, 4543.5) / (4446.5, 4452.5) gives 90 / 13.7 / 16.8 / 15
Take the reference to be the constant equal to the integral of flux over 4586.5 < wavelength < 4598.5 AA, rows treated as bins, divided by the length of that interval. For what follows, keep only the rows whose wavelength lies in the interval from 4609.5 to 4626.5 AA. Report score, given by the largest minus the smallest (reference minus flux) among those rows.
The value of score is 3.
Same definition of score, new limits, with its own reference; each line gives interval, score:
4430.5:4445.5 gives 7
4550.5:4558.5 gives 3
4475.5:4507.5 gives 7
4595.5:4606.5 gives 5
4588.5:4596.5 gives 4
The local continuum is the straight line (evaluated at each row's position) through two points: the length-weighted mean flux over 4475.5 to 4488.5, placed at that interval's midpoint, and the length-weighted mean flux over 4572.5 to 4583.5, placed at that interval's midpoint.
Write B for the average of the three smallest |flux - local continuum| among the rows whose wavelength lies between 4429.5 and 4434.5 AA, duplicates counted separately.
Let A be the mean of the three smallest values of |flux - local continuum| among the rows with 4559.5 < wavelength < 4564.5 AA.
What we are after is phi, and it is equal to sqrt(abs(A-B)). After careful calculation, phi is 0.31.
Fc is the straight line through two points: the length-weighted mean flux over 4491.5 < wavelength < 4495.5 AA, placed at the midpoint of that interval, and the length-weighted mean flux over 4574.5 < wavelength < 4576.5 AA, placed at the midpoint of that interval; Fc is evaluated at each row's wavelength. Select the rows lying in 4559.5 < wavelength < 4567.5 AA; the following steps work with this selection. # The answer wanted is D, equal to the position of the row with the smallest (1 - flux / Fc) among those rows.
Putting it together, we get 4563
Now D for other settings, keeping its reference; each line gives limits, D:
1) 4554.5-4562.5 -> 4562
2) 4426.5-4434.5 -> 4434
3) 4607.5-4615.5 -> 4610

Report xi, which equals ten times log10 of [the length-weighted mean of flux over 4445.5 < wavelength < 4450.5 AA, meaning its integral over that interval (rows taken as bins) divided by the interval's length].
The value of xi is 11.6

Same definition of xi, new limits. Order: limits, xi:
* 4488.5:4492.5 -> 11.6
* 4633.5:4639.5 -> 12.7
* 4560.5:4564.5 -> 12.6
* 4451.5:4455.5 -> 10.7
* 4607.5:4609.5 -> 12.4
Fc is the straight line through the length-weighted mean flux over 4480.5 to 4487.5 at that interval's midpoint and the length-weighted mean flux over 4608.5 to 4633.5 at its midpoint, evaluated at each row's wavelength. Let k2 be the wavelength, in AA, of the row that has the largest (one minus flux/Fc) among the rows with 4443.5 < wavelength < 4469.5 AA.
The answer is 4457 AA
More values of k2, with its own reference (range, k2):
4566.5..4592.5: 4587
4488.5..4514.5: 4498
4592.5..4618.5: 4602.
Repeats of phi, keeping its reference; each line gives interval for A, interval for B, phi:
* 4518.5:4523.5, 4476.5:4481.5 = 0.58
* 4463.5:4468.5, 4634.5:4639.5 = 0.30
